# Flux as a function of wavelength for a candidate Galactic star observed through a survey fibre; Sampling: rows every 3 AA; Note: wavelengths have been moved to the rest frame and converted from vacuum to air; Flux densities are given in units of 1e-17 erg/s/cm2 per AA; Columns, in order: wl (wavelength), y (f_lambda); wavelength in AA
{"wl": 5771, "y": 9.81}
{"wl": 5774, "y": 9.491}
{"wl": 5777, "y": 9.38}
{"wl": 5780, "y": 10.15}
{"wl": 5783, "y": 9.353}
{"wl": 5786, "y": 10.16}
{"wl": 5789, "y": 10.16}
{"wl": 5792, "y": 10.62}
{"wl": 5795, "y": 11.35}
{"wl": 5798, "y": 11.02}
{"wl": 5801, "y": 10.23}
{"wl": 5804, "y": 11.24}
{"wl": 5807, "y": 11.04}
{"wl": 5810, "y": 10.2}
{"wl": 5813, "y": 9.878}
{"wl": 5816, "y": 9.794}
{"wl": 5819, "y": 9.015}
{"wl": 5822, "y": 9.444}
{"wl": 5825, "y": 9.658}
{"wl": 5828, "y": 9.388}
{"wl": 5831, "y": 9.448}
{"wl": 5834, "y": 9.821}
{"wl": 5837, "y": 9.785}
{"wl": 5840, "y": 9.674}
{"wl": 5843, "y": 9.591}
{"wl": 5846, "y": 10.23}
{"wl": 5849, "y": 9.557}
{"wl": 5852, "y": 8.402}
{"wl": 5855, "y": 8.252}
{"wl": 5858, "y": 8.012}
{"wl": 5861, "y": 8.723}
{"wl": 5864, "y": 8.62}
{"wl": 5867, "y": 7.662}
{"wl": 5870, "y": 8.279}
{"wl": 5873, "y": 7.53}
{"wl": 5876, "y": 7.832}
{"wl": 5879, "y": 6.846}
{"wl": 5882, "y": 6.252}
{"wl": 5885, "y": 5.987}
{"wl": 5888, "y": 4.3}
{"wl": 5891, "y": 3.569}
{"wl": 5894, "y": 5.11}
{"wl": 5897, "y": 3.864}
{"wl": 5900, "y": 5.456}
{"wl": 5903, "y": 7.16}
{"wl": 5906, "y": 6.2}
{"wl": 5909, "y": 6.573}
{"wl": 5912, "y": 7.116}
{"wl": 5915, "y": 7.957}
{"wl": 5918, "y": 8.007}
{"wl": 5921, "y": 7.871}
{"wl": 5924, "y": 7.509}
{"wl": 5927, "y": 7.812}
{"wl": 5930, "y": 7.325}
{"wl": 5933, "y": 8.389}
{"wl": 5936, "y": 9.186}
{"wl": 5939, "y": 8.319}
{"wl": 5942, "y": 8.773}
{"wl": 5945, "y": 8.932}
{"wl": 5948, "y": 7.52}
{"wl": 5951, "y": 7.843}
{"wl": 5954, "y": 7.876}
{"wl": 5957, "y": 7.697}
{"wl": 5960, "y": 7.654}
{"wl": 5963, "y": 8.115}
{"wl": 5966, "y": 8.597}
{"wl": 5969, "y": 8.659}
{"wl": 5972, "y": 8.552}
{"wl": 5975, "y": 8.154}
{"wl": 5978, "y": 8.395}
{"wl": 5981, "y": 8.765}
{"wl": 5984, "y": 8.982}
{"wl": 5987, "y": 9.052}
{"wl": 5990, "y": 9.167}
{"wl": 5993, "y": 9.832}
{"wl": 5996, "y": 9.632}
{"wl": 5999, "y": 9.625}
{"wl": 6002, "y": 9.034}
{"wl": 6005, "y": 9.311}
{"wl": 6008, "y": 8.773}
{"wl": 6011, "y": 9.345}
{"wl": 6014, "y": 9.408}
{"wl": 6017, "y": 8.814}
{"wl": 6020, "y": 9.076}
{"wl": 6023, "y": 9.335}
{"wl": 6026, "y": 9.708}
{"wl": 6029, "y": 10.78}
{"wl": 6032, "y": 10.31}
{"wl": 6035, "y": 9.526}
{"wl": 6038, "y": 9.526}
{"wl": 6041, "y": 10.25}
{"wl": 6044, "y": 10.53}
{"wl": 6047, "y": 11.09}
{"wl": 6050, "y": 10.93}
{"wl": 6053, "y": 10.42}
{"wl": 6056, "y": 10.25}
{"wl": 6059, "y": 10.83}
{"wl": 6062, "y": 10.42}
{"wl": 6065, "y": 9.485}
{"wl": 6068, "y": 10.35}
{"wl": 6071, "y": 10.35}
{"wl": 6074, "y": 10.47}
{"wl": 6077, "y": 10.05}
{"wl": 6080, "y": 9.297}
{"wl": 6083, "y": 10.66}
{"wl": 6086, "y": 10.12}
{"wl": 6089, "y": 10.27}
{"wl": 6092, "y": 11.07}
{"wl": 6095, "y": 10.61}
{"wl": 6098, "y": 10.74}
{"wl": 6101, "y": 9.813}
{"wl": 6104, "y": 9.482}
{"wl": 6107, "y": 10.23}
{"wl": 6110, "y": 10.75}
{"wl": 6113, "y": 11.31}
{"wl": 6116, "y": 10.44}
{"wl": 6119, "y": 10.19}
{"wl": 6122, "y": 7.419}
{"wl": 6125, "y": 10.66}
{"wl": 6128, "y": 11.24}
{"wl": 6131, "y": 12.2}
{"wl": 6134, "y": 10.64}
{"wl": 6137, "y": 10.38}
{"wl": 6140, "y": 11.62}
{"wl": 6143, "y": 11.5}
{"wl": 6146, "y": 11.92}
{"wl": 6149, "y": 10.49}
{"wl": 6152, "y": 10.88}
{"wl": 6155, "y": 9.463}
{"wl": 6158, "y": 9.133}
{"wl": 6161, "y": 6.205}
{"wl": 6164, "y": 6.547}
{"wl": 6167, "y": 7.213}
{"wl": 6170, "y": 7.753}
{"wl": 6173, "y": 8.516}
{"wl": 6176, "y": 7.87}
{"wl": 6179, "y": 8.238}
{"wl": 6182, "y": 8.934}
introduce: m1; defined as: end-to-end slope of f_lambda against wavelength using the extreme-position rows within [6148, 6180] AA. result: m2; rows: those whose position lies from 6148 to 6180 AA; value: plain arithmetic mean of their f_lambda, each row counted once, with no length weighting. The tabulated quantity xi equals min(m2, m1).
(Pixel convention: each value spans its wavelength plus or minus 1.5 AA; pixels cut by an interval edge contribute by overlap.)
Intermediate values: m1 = -0.08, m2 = 8.4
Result -0.075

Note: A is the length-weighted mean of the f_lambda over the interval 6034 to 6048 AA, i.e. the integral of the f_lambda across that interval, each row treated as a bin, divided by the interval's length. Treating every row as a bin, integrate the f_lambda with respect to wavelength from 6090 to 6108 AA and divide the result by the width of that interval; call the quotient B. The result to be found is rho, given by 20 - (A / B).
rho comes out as 19.0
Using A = 10.2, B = 10.3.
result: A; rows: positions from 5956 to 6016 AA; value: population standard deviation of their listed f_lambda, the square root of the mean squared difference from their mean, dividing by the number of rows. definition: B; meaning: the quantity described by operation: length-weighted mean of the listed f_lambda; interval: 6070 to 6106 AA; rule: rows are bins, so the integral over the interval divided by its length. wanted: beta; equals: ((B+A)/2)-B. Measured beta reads -4.8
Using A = 0.6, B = 10.2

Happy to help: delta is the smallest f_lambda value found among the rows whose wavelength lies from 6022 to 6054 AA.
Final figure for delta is 9.335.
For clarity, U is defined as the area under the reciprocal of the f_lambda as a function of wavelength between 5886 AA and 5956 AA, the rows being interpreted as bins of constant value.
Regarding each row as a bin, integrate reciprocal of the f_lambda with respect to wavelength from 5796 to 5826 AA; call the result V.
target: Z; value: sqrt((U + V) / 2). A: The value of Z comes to 2.6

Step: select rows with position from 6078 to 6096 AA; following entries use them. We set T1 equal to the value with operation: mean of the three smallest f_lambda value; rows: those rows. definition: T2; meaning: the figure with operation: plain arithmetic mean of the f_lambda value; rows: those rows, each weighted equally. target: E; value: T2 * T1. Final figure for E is 102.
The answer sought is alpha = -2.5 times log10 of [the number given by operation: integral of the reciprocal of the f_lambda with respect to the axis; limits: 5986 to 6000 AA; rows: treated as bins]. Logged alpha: -0.43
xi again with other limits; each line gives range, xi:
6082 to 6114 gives 0.022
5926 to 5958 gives -0.004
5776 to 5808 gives 0.055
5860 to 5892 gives -0.172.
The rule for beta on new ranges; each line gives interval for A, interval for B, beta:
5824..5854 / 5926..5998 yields -4.0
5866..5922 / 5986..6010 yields -3.9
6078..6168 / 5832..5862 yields -3.9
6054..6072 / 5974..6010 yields -4.3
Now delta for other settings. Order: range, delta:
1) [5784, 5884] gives 6.252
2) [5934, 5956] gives 7.52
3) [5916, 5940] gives 7.325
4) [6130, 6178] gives 6.205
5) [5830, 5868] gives 7.662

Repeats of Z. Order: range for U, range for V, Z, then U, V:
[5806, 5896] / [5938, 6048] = 3.5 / 12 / 12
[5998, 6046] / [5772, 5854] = 2.6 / 5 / 8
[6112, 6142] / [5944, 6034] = 2.6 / 3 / 10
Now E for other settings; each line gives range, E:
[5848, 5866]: 71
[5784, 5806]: 109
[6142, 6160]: 102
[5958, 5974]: 67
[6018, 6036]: 91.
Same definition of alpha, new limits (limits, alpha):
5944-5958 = -0.62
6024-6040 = -0.52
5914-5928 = -0.63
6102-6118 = -0.47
